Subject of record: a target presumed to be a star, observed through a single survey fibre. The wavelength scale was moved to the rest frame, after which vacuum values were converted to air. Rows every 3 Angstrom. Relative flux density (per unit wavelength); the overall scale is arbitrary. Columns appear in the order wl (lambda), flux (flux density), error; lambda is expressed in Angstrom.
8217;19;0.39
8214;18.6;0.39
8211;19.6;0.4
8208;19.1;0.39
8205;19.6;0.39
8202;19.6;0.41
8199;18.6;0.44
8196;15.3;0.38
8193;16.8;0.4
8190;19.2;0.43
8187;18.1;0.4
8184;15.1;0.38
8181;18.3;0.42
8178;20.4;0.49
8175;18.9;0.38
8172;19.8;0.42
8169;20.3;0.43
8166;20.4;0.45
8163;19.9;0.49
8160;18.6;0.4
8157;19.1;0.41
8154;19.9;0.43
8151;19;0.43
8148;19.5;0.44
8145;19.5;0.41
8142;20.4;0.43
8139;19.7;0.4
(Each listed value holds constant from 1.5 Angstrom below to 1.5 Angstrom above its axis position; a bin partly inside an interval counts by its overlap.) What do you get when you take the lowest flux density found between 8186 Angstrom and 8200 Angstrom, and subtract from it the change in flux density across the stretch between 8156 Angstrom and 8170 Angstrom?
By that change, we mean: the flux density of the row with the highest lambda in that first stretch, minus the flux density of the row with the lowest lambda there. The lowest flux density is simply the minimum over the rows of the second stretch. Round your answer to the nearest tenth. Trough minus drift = 14.1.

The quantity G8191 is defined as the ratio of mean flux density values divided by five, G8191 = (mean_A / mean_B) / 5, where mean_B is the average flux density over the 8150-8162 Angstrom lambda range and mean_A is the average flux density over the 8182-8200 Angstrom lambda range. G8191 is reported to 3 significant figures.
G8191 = 0.179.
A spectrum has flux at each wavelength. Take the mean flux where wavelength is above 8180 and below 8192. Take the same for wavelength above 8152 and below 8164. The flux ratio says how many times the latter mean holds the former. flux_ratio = 1.10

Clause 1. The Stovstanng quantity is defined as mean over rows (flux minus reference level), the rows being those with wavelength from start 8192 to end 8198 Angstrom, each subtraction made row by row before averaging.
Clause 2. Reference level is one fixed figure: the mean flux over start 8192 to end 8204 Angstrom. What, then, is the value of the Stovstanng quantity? -1.5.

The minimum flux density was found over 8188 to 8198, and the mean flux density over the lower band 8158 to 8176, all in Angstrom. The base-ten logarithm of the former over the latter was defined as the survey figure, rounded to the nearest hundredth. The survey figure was -0.11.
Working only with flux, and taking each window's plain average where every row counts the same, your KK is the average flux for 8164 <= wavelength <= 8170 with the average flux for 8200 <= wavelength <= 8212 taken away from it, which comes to 0.9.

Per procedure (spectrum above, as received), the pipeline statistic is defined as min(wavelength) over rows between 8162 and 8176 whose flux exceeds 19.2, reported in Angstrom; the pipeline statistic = 8163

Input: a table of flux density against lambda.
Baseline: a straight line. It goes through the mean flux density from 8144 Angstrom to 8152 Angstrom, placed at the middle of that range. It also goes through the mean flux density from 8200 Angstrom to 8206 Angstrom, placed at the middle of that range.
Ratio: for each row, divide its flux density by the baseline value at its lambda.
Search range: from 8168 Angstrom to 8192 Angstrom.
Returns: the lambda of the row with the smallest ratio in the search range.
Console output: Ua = 8184 Angstrom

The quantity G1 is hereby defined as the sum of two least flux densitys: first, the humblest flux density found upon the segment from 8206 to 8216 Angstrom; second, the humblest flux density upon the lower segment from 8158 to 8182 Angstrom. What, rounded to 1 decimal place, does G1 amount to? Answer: 36.9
